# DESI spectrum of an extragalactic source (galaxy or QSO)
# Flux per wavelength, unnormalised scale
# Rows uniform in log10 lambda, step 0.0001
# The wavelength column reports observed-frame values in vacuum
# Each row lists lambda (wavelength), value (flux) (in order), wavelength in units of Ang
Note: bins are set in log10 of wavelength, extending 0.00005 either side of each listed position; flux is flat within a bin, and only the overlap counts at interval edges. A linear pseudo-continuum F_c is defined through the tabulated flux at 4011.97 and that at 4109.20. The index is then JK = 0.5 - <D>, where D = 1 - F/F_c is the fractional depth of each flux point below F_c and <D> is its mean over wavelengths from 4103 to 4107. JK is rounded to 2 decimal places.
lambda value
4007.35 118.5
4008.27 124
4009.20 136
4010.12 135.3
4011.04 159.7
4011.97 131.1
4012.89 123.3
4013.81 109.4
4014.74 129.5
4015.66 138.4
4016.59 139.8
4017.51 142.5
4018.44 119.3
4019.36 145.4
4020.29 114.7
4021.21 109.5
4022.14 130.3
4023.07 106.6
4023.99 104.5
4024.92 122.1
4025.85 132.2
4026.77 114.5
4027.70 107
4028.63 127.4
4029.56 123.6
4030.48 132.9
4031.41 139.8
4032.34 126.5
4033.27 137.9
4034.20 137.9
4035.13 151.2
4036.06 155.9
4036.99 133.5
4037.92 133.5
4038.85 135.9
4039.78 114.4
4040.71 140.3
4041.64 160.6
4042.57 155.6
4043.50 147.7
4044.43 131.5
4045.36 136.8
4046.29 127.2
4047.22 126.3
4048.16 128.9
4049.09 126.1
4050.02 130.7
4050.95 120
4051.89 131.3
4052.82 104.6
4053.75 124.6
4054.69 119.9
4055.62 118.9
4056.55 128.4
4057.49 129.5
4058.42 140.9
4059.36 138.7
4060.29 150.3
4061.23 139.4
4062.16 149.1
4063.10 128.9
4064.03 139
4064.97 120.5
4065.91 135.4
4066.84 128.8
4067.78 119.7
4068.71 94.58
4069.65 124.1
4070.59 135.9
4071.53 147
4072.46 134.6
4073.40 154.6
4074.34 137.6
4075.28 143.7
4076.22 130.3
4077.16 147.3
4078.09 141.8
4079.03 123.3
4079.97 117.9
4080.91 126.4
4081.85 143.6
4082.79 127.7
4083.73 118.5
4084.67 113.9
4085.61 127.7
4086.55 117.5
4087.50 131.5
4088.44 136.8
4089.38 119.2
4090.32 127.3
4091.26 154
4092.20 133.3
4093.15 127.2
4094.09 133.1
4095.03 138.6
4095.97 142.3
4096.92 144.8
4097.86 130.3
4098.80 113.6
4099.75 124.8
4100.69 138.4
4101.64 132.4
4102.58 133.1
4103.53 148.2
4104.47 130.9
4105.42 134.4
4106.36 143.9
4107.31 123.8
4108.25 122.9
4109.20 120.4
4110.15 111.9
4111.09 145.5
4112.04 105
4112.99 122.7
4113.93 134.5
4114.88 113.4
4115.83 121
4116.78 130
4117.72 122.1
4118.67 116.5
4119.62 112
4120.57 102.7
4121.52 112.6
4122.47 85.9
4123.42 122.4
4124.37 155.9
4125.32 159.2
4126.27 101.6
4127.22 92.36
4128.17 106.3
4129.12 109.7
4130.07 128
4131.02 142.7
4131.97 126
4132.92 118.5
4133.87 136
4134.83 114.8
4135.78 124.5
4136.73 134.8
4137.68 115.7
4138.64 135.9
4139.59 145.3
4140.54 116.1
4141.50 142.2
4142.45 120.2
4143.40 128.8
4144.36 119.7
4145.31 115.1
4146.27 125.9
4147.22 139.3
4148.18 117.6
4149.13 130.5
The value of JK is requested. 0.65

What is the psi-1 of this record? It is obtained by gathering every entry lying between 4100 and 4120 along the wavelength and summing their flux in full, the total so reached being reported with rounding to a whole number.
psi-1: 2663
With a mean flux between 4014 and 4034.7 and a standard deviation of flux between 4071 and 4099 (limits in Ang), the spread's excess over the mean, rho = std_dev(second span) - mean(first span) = -115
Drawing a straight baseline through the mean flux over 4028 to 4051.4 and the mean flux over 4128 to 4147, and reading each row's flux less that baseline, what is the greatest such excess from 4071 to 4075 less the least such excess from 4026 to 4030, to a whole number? 52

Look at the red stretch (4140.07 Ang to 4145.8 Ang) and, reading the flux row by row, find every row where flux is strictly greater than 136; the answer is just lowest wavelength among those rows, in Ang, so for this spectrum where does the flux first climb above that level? 4141.50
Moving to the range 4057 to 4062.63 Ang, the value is 4058.42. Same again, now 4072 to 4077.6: 4073.40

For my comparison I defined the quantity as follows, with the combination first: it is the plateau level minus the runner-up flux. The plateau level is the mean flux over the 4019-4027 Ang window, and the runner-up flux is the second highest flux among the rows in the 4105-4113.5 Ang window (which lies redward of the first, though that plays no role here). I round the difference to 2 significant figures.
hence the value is -24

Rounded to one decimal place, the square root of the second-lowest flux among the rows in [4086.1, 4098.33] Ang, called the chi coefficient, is 10.9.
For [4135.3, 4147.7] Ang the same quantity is 10.8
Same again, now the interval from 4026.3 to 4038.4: 10.7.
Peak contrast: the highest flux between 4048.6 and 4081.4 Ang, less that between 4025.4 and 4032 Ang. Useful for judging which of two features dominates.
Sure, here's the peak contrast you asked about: 15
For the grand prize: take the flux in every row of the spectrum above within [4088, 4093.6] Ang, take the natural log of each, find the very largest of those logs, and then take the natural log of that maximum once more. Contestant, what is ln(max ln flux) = 1.62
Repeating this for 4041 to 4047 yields 1.63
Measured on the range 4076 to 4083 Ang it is 1.61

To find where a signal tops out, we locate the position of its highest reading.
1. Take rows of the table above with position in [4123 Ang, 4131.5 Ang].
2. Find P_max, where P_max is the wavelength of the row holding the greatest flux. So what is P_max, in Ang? 4125.32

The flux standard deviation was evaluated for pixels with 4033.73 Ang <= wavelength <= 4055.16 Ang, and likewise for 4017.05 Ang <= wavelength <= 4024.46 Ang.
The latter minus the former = 2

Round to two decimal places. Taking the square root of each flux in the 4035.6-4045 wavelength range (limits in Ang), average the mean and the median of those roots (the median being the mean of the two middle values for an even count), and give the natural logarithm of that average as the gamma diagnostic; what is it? 2.47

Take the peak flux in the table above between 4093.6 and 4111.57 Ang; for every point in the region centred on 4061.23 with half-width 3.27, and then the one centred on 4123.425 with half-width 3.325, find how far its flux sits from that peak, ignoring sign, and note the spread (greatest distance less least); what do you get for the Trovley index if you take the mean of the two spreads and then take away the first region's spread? 18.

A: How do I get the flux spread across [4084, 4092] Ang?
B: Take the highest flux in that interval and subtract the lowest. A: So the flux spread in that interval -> 40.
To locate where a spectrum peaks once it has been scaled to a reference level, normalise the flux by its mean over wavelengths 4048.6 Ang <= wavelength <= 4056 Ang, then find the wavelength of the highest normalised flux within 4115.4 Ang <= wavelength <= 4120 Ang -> 4116.78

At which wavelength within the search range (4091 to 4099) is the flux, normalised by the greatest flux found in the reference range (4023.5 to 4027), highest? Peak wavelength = 4091.26 Ang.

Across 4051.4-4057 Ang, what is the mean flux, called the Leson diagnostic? 121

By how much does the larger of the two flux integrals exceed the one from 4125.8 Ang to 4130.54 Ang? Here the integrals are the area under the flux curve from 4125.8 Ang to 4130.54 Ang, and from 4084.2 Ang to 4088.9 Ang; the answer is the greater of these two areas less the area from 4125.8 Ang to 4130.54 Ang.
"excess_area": 79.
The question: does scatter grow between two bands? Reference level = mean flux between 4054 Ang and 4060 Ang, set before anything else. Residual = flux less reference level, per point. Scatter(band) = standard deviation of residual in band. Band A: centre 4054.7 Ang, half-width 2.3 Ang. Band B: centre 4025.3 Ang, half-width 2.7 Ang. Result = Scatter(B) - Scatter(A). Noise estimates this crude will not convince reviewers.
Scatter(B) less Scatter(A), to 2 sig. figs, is 1.8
